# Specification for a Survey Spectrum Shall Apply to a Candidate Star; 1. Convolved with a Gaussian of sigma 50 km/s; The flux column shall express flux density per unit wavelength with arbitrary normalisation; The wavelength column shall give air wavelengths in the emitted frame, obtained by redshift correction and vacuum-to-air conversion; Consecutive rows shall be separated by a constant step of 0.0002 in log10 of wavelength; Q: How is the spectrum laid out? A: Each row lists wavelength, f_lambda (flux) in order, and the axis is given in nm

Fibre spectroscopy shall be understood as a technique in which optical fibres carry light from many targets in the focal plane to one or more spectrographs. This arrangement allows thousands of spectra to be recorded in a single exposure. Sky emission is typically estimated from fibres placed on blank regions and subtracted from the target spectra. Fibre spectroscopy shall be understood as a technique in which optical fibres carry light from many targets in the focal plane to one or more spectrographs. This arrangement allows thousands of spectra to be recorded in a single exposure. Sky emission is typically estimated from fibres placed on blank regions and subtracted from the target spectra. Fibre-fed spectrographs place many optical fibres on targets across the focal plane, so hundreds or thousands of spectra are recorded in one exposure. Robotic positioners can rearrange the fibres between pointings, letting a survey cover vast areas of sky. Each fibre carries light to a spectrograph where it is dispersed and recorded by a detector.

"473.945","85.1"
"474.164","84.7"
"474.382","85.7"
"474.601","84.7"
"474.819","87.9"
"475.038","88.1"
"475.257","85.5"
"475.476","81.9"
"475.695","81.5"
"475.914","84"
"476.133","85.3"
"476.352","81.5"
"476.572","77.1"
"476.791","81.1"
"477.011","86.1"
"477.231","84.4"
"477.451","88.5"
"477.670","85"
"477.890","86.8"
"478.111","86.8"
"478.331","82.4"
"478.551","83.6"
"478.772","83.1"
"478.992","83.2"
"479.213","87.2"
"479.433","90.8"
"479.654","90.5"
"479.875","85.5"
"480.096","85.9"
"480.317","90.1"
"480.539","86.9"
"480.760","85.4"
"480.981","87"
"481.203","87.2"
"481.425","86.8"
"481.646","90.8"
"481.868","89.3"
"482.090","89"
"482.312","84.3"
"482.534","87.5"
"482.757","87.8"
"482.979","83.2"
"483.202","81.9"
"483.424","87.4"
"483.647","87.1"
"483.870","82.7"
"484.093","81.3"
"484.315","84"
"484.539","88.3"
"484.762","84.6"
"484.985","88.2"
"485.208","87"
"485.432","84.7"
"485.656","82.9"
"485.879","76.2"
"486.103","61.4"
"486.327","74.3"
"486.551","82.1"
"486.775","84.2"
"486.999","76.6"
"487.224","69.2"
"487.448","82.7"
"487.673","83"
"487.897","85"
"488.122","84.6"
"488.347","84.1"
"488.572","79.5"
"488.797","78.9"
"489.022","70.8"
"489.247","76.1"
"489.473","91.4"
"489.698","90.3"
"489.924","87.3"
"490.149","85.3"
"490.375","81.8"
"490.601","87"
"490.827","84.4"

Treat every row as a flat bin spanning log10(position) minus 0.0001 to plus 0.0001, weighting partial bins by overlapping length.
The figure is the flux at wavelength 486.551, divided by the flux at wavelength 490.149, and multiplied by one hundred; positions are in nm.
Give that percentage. 96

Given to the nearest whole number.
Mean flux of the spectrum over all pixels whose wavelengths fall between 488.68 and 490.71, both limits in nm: 83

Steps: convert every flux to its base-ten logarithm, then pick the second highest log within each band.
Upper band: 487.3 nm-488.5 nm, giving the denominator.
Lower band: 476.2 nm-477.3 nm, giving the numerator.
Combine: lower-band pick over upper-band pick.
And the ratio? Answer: 1.00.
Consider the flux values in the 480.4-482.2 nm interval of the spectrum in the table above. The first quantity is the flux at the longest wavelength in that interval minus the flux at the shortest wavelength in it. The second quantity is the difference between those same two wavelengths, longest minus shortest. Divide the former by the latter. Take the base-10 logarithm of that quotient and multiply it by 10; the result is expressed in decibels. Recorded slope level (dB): 1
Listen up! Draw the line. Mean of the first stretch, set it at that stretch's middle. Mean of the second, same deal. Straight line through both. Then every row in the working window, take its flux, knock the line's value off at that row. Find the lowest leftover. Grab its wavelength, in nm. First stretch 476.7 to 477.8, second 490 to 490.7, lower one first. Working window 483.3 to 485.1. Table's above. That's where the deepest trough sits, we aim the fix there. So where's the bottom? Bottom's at 484.093 nm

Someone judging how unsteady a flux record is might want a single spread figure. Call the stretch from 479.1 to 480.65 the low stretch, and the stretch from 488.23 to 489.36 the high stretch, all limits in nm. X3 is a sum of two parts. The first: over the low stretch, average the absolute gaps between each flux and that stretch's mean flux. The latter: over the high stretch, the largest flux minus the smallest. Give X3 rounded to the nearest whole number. 15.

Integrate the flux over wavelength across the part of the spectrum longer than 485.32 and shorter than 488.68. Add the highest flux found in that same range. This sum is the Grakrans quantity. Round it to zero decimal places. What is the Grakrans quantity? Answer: 352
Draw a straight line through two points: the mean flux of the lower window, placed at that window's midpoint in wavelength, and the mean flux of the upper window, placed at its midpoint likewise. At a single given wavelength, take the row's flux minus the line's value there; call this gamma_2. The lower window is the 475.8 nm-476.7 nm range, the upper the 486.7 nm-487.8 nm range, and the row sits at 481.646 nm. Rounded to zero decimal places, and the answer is 10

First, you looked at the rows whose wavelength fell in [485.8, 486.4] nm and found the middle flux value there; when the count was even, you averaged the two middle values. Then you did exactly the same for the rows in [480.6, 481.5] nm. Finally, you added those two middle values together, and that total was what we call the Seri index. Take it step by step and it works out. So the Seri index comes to 161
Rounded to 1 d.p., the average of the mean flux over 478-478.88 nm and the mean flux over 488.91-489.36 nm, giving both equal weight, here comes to 78.7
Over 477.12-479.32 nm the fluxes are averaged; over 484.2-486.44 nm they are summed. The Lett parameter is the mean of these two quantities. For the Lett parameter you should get 448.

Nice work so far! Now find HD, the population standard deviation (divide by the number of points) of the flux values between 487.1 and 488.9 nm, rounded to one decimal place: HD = 4.9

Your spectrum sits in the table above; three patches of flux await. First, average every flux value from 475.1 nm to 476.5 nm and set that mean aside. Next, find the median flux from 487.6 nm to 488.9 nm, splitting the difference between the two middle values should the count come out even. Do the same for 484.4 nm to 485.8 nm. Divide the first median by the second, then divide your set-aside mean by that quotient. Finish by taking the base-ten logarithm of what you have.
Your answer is 1.93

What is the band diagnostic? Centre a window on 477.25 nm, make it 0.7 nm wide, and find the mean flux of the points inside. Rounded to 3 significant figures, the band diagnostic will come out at 86.3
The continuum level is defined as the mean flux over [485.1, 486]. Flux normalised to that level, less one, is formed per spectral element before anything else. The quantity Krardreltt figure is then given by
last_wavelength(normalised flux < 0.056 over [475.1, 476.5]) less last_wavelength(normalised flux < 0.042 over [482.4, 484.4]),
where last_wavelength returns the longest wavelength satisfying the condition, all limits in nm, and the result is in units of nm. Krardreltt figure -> -7.96 nm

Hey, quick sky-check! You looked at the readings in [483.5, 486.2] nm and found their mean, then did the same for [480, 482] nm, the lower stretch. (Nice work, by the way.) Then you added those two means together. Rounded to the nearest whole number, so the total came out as 170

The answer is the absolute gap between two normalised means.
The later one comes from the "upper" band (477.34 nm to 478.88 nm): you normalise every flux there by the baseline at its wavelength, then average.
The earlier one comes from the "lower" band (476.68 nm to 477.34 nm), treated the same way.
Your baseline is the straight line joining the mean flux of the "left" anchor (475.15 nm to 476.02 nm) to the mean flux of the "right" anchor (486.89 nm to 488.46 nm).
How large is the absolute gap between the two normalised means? 0.019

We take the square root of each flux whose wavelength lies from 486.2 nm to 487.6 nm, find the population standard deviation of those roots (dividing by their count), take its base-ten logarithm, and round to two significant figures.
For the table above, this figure -0.52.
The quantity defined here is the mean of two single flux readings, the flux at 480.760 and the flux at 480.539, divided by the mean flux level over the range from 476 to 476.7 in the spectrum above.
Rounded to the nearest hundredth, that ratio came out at 1.06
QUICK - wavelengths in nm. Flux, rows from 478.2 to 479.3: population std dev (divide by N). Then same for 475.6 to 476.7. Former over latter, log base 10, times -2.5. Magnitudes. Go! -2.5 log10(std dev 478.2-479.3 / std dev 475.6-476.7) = 0.55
